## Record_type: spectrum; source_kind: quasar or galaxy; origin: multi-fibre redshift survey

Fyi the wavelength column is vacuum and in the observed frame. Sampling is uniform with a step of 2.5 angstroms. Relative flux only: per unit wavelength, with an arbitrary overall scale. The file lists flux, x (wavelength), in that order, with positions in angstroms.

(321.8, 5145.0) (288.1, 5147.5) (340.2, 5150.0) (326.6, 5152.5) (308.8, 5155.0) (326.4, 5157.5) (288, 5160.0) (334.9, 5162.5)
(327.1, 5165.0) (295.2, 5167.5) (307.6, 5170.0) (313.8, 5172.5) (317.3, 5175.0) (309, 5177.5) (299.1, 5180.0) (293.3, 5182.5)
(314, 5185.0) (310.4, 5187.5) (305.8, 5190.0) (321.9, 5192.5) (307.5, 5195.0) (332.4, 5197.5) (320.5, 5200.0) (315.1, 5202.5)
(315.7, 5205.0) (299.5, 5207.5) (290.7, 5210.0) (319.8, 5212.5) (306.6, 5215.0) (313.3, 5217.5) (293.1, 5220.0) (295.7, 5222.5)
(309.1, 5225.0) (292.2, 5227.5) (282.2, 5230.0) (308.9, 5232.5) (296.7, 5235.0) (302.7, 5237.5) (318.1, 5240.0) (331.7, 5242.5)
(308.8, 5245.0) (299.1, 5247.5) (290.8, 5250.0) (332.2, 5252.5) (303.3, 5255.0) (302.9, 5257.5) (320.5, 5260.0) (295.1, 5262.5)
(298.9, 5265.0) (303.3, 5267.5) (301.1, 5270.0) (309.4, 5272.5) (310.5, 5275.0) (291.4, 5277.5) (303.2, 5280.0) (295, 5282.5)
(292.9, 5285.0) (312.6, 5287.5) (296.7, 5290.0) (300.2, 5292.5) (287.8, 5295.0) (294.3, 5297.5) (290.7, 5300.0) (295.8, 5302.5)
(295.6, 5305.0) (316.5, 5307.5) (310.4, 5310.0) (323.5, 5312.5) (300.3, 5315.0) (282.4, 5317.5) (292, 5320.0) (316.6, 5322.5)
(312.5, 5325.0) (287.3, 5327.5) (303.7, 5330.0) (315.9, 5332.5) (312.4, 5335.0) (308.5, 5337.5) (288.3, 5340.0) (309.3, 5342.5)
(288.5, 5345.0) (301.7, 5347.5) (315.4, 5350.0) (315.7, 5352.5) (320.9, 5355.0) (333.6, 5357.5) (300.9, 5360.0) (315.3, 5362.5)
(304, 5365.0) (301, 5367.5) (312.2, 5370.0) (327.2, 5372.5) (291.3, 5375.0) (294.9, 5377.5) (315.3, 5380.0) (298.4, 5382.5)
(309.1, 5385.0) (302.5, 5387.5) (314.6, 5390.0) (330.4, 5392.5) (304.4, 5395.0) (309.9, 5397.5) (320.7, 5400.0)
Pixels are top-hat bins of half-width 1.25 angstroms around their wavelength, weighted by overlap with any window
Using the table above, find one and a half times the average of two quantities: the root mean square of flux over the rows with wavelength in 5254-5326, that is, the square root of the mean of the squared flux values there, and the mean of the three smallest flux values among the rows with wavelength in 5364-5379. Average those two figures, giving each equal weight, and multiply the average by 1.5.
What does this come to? 448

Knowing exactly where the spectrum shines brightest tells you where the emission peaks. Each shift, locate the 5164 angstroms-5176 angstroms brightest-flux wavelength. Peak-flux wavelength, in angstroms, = 5165.0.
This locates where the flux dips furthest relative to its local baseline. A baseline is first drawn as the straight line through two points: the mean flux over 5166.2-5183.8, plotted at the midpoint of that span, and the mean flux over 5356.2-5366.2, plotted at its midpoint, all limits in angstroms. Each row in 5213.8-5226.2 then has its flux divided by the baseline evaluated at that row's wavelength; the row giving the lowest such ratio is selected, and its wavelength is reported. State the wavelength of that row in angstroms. 5220.0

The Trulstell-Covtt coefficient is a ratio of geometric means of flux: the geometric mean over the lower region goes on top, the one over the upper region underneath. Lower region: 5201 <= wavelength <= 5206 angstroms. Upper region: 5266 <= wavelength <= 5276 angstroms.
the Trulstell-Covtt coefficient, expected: 1.03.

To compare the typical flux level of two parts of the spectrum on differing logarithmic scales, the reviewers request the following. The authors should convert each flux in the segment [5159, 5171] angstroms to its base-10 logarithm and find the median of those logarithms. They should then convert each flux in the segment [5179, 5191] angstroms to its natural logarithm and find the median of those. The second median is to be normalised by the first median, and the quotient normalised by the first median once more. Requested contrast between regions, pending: 0.925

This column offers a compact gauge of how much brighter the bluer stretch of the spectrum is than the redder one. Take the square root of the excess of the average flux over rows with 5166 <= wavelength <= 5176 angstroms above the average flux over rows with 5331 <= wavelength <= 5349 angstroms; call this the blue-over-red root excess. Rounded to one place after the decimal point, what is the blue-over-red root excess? 2.2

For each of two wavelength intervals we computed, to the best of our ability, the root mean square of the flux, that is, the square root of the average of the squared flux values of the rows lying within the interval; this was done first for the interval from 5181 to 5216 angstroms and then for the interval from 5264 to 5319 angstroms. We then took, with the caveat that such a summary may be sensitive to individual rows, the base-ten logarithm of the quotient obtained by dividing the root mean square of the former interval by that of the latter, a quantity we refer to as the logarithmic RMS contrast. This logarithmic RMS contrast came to 0.015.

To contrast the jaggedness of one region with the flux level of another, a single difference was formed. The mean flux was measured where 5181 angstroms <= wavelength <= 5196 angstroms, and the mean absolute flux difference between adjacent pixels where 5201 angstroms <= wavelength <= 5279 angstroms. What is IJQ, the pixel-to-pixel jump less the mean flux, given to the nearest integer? -295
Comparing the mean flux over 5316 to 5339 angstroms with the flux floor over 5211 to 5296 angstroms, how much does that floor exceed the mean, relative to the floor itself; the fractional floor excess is -0.075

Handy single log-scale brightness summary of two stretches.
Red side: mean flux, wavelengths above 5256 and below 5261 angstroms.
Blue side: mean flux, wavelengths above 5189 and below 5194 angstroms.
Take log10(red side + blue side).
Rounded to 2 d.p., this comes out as 2.80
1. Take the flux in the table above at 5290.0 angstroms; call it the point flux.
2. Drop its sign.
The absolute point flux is 297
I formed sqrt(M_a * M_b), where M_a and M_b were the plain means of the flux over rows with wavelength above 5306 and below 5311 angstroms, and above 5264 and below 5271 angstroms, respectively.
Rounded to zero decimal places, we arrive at 307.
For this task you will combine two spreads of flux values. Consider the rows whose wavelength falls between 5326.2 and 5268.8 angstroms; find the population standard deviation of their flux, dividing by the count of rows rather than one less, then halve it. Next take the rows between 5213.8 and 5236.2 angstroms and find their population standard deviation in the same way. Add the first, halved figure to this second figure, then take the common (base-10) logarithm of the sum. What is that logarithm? 1.17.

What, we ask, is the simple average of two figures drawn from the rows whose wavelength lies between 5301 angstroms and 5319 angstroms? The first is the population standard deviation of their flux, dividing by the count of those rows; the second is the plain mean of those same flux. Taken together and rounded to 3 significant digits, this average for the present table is 158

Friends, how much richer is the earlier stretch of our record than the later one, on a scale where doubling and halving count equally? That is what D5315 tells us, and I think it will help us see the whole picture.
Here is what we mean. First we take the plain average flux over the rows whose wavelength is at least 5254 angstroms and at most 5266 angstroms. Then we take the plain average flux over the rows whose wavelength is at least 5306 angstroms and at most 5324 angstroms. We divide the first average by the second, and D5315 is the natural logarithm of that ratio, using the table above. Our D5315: -0.01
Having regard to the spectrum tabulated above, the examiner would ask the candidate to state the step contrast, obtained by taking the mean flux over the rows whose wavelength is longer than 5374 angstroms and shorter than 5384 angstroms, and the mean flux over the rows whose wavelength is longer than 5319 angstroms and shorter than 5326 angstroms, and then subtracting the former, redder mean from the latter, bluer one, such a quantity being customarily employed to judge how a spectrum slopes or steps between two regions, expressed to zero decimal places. 7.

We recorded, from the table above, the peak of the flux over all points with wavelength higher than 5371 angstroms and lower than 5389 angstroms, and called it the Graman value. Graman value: 327.2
